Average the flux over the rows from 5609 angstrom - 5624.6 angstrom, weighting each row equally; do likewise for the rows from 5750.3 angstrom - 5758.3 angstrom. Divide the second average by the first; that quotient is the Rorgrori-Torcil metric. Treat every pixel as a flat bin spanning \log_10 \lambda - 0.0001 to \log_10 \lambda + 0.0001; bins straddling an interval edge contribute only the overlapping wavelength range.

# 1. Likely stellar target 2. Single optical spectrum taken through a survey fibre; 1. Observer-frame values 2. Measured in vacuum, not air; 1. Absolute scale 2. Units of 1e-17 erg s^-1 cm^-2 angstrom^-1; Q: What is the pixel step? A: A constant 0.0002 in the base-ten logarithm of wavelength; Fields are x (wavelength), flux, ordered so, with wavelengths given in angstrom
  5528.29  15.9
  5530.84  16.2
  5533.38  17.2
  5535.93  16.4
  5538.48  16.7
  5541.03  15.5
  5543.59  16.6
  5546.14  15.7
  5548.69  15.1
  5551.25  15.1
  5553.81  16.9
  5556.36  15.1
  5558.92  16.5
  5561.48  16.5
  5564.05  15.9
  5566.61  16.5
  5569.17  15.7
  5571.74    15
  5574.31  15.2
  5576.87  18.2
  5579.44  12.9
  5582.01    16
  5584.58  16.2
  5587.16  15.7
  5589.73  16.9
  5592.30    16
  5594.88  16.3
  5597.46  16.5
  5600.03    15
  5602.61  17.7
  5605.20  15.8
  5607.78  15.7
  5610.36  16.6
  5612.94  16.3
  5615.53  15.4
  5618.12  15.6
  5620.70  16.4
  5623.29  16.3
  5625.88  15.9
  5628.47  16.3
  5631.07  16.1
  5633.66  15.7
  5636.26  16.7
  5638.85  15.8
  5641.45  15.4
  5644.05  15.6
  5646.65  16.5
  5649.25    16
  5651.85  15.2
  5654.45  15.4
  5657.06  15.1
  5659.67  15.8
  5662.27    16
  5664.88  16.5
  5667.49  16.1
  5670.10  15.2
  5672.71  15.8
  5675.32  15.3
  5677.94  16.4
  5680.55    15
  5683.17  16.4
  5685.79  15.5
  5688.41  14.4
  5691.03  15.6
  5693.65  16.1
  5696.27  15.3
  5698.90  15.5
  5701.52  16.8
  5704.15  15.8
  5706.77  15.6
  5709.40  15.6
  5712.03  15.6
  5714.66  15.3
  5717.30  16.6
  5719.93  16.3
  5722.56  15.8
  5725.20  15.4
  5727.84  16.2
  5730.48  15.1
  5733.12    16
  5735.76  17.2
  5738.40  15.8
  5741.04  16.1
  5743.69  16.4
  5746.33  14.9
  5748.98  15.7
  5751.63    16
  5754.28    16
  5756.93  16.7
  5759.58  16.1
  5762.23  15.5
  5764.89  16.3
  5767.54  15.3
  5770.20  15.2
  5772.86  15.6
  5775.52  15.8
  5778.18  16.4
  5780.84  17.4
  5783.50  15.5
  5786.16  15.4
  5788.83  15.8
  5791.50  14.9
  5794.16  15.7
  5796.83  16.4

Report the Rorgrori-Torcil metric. 1.01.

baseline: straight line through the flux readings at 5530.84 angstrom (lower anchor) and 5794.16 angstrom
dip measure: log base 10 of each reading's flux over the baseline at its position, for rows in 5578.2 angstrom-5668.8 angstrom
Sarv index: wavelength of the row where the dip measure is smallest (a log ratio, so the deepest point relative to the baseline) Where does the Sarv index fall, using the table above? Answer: 5579.44 angstrom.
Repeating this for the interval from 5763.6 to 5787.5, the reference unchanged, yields 5770.20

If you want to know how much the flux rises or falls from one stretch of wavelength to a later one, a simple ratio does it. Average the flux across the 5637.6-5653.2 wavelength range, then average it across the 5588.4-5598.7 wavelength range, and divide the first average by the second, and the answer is 0.959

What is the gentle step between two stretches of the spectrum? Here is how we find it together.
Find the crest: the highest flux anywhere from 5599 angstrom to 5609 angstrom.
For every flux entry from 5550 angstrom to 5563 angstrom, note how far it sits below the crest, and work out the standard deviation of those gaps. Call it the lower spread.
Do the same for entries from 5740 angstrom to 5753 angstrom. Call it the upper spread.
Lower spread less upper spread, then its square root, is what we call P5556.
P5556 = 0.5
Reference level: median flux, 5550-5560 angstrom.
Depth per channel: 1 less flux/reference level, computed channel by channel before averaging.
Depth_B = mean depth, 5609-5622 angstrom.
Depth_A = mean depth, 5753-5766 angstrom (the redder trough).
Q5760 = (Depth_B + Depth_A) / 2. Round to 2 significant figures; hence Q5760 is -0.018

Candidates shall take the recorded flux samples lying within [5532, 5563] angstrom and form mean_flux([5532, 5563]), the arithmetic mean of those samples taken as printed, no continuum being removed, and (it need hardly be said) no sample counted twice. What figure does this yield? 16.1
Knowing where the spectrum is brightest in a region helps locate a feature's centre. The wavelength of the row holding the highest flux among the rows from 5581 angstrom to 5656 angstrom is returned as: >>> 5602.61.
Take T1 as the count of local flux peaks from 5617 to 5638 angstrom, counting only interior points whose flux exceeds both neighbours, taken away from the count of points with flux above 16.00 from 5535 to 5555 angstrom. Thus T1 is 2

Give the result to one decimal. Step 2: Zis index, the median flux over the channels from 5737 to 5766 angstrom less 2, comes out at 14.0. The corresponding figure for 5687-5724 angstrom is 13.6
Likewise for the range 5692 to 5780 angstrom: 13.8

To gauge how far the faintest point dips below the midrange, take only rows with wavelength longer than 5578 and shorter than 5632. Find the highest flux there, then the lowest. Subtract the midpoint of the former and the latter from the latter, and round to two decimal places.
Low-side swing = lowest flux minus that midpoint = -2.40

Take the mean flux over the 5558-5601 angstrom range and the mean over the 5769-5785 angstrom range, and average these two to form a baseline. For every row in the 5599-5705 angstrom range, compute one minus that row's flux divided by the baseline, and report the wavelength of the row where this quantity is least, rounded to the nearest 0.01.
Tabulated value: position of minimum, 5602.61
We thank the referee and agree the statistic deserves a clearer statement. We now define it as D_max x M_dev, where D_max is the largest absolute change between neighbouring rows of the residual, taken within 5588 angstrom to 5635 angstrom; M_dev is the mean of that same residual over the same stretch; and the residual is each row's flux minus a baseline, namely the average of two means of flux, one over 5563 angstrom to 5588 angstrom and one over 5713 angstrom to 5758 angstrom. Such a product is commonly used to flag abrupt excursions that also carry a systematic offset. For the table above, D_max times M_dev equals 0.78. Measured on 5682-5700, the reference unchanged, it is -0.37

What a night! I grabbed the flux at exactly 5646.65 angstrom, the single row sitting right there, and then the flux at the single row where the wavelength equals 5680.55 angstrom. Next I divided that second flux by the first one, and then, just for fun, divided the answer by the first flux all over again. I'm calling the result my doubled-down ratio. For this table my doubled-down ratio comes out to 0.055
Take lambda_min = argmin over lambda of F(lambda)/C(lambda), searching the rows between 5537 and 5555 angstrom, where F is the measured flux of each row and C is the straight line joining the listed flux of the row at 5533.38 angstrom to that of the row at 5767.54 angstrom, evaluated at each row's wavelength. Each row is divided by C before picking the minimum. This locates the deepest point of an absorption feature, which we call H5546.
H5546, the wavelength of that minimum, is 5548.69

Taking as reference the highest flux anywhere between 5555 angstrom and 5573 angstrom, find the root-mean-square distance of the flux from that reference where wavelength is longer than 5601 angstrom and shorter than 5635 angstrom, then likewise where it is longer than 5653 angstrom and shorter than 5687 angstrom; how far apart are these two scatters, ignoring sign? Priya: 0.25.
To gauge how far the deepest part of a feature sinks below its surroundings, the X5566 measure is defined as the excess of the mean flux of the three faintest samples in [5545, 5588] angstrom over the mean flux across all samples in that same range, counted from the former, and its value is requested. -1.44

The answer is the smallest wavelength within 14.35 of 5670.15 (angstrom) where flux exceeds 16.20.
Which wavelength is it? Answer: 5664.88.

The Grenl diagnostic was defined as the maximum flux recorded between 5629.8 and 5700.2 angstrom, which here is 16.7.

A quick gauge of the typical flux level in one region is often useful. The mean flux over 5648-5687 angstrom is 15.7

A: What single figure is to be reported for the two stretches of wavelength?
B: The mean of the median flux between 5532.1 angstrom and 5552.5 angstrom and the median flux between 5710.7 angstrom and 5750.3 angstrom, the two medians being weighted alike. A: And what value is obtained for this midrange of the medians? 15.9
